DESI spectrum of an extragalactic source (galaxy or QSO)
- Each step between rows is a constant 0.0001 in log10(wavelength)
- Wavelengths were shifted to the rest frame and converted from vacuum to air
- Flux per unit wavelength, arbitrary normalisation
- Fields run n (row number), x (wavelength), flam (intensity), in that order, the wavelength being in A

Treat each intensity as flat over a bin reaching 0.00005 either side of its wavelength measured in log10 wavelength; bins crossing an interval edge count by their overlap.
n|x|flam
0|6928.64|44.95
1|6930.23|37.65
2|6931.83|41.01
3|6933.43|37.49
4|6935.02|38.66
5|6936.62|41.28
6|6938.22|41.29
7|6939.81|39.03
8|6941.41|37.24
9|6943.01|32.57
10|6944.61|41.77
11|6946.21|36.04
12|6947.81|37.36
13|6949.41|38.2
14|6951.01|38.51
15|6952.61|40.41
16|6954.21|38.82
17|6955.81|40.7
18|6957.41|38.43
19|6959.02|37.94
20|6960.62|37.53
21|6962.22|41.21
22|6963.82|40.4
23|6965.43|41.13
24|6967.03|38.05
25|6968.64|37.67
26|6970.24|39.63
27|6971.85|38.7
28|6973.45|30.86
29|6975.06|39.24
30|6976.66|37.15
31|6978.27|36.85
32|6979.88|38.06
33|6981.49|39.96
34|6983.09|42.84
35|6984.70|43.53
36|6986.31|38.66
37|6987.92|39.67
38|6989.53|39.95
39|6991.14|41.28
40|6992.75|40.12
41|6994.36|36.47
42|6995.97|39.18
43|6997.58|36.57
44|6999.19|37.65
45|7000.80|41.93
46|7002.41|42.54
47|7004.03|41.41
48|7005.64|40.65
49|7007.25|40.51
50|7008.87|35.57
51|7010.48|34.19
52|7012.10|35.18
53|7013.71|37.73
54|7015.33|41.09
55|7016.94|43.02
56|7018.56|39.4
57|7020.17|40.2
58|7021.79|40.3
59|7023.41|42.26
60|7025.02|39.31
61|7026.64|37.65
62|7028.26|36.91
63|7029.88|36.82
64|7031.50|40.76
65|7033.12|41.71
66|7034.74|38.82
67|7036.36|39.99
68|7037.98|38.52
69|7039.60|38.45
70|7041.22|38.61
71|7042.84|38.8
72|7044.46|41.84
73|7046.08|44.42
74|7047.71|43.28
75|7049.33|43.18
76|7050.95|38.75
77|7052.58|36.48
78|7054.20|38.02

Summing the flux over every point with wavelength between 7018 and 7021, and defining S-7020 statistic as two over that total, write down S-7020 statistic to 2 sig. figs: 0.025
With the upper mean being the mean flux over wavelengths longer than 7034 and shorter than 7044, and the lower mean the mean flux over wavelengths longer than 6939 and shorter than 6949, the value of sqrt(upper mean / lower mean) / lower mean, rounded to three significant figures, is 0.0273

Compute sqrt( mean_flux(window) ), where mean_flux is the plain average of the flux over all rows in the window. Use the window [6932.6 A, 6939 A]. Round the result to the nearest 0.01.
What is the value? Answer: 6.30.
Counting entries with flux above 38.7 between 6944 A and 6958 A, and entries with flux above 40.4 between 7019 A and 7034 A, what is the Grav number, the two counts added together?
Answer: 7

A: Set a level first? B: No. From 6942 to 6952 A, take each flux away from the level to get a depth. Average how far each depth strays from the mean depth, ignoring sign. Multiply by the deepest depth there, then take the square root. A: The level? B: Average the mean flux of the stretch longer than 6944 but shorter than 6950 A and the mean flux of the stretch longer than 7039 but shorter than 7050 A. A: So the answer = 3.9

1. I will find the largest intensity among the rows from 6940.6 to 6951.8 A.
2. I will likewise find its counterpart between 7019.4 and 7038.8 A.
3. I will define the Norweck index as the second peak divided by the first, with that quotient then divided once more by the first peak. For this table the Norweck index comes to 0.0242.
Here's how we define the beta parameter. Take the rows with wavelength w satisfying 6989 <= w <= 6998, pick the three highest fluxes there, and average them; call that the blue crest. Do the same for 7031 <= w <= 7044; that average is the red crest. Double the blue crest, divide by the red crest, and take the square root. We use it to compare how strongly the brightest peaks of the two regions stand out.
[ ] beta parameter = 1.41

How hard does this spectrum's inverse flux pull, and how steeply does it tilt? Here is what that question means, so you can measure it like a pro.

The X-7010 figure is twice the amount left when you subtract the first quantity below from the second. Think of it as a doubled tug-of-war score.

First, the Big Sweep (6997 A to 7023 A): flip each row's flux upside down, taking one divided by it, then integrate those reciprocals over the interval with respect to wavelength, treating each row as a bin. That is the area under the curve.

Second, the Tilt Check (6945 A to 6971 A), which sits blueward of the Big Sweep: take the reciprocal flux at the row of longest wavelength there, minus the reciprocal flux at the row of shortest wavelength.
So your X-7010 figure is -1.33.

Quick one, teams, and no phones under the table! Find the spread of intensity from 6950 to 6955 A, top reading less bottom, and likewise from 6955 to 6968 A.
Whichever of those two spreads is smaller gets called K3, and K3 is 2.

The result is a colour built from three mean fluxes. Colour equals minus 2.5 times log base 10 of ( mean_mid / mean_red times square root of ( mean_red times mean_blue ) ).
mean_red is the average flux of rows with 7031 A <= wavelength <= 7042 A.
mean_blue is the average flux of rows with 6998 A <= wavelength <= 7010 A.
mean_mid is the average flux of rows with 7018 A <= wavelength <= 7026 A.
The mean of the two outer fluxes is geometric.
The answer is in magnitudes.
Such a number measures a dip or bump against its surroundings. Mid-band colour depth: -4.02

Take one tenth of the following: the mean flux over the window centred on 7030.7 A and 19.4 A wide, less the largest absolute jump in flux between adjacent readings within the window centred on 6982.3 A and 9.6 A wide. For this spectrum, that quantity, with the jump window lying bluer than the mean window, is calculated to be 3.4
